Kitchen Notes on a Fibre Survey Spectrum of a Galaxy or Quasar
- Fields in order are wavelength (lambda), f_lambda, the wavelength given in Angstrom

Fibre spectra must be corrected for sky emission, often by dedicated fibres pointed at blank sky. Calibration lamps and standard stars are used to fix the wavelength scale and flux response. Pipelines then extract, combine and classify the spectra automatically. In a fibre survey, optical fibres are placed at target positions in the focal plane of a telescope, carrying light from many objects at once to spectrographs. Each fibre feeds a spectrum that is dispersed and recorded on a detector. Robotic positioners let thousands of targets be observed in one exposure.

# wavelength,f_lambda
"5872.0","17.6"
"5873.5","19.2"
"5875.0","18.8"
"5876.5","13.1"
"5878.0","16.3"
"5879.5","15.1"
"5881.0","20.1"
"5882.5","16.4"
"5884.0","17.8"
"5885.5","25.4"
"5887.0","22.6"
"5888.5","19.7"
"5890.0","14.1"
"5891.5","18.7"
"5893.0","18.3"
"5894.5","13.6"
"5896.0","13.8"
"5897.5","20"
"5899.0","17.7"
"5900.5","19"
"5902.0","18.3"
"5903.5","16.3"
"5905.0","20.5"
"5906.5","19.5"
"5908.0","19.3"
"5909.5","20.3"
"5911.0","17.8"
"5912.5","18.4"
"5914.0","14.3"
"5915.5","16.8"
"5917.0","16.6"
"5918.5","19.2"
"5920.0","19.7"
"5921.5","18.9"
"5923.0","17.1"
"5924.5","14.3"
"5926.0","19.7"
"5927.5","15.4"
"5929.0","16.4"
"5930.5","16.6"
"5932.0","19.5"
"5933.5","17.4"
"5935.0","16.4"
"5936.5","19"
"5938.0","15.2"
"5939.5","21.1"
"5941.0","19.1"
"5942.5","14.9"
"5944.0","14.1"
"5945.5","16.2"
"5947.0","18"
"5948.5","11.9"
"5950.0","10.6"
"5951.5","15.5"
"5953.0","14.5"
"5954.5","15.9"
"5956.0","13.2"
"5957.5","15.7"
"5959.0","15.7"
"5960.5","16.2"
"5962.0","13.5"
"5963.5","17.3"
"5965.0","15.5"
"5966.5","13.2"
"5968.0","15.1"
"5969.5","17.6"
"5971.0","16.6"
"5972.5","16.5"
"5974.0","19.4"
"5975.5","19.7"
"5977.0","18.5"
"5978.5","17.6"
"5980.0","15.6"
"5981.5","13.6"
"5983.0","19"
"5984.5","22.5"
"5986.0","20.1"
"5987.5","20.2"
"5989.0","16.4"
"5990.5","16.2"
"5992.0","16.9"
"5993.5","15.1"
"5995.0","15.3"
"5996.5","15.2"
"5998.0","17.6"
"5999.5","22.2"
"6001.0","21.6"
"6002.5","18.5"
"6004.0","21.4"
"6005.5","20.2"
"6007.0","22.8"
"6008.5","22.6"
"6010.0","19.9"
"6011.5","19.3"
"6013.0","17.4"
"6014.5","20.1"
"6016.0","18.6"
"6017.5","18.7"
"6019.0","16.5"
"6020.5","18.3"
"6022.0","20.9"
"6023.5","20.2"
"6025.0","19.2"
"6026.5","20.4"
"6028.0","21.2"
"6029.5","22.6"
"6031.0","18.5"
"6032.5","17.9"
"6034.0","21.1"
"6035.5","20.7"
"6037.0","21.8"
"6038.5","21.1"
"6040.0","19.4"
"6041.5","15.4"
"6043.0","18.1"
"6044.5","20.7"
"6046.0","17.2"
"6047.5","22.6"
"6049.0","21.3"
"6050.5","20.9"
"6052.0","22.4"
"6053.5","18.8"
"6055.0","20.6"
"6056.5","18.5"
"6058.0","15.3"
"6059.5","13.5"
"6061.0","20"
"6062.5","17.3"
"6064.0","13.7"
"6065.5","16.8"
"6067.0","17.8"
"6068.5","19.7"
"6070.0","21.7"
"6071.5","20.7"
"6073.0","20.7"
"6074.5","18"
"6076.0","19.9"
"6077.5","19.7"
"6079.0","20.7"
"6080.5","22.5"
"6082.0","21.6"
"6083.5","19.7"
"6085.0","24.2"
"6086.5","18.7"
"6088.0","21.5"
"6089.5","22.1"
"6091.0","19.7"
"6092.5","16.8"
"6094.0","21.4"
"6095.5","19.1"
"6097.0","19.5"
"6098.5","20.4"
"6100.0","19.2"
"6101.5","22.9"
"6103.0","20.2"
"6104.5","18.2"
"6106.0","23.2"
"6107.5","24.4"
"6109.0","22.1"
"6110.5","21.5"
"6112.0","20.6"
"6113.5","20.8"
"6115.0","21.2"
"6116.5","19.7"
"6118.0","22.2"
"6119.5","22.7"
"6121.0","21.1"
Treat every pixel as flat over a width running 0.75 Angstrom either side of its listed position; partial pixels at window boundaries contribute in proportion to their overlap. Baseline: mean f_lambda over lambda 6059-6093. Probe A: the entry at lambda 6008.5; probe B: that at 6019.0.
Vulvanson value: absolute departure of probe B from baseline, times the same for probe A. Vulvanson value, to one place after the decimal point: 9.3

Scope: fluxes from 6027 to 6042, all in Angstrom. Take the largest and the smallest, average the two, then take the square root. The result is 4.36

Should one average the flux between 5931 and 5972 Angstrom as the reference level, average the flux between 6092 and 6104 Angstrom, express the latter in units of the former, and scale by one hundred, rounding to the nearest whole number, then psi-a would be 126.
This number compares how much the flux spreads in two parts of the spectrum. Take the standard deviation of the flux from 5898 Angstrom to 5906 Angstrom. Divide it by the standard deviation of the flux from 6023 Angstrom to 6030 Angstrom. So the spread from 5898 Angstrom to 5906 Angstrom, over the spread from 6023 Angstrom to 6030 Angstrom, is 1.2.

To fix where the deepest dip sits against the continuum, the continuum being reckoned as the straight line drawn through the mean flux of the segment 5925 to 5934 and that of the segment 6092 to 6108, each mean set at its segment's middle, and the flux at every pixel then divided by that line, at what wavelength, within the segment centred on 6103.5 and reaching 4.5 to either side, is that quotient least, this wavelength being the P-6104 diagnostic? 6104.5 Angstrom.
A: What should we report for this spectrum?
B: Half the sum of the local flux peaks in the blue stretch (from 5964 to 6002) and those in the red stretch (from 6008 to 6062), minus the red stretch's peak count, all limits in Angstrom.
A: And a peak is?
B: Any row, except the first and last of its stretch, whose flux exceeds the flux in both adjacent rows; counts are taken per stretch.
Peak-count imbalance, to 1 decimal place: -1.5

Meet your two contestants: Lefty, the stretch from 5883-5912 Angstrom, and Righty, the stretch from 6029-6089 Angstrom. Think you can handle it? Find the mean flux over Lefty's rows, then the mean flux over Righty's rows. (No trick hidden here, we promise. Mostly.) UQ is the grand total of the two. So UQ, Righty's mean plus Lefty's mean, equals 38.1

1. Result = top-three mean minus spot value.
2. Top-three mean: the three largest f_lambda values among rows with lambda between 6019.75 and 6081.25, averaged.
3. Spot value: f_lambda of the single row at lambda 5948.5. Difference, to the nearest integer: 11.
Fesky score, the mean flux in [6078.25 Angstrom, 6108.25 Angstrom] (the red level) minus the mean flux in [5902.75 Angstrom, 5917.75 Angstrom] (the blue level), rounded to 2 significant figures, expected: 2.8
